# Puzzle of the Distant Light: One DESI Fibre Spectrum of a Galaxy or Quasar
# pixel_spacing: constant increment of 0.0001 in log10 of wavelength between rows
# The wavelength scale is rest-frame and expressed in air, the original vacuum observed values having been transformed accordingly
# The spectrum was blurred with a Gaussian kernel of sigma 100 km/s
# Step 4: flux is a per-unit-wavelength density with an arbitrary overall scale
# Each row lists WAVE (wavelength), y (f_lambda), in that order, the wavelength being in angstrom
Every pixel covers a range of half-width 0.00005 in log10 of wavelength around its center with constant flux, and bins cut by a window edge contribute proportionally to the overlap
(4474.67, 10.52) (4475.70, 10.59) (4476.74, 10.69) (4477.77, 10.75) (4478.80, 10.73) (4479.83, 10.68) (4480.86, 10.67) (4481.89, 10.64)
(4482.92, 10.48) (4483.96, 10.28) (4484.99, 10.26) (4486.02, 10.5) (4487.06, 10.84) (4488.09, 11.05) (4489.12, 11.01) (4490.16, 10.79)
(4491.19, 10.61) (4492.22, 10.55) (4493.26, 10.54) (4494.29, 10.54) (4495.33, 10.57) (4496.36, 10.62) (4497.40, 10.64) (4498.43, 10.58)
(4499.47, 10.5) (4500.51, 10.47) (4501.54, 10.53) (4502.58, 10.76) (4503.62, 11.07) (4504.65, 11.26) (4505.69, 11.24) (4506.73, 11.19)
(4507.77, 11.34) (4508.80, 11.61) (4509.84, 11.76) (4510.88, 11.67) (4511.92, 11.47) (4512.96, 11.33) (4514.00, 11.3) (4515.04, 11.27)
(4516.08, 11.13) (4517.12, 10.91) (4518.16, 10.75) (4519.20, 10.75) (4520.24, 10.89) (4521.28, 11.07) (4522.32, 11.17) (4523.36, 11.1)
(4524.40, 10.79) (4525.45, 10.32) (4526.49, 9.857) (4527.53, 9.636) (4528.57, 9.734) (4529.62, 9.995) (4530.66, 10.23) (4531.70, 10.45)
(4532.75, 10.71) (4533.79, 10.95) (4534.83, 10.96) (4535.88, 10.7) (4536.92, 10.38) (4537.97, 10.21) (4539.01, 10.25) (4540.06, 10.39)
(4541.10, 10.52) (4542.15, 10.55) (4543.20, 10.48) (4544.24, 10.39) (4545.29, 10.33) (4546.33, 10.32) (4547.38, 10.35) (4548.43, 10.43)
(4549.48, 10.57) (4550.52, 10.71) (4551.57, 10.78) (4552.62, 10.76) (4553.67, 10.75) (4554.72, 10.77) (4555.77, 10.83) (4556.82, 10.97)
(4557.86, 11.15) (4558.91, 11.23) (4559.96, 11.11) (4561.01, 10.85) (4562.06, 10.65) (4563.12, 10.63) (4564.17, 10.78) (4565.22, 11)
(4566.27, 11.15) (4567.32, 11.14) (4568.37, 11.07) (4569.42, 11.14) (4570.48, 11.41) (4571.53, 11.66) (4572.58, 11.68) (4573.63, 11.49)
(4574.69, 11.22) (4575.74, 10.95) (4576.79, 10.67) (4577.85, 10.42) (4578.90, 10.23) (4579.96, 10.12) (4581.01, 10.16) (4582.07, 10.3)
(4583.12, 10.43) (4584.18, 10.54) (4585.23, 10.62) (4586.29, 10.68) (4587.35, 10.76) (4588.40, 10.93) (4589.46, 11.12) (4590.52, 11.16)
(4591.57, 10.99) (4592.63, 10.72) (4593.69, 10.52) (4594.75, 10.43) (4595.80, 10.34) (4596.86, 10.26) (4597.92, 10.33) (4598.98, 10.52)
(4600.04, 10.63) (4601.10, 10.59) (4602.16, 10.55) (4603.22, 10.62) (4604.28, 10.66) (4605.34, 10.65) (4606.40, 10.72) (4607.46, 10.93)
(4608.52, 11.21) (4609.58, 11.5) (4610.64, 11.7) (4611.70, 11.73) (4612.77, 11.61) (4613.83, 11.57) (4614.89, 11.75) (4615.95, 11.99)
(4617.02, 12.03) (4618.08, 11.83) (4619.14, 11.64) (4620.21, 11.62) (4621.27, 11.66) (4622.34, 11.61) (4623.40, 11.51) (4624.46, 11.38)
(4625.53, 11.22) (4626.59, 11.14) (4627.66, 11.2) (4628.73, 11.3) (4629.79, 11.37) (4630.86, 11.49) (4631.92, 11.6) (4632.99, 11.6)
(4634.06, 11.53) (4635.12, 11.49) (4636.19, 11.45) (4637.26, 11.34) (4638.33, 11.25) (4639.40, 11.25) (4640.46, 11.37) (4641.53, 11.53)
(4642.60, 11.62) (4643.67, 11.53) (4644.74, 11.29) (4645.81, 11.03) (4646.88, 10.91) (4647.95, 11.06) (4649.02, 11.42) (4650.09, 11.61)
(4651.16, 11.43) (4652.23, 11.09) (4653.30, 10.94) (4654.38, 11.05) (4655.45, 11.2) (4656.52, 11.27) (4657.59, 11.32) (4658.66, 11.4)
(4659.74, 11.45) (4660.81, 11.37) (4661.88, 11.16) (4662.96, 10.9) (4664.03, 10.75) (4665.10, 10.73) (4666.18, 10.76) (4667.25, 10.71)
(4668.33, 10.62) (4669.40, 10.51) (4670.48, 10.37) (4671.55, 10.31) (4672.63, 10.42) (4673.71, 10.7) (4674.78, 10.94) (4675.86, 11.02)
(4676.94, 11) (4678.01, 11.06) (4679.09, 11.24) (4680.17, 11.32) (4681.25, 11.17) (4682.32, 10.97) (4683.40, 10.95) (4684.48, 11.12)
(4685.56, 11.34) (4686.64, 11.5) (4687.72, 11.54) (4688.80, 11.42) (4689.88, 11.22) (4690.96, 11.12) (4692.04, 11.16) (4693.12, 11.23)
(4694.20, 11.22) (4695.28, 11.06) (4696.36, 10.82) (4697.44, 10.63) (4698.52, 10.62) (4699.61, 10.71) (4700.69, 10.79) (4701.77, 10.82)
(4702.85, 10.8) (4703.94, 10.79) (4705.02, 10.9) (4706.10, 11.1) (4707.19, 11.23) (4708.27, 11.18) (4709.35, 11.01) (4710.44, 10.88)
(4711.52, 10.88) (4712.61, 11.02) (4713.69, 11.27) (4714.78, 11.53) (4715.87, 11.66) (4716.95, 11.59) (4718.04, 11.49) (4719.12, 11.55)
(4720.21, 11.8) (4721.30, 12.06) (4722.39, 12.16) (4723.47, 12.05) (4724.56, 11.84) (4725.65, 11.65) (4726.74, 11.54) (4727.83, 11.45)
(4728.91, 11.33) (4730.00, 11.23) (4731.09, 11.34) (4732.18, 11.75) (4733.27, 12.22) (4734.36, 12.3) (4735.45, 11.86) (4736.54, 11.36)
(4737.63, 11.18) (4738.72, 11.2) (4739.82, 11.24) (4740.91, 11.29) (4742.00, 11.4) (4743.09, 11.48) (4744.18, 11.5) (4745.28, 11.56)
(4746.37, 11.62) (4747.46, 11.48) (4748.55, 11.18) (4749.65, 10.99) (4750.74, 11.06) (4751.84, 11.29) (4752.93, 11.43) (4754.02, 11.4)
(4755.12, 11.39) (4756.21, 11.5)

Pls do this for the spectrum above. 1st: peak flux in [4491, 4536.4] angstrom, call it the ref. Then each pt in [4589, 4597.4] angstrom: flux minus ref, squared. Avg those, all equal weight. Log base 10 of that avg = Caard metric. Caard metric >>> 0.10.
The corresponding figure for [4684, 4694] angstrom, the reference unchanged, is -0.62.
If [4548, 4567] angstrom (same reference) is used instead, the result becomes -0.05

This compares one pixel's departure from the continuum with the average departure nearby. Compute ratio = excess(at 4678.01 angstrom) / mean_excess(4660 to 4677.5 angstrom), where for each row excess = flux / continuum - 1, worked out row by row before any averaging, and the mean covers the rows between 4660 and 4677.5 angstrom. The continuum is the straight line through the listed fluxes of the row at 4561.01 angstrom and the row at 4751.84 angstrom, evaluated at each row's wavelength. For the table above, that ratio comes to 0.2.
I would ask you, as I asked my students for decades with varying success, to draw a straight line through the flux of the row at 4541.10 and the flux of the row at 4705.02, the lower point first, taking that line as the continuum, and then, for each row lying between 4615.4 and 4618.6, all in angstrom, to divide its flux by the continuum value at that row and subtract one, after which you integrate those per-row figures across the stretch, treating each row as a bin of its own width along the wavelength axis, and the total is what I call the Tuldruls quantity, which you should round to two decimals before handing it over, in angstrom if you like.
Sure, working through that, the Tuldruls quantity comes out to 0.37 angstrom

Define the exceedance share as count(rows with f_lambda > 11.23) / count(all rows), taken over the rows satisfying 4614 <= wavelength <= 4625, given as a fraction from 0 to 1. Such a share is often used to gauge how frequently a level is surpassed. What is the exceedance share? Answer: 1.00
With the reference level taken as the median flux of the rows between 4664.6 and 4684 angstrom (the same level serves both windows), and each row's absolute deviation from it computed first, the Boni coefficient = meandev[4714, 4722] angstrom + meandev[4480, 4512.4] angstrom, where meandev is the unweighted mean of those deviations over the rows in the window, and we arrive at 1.17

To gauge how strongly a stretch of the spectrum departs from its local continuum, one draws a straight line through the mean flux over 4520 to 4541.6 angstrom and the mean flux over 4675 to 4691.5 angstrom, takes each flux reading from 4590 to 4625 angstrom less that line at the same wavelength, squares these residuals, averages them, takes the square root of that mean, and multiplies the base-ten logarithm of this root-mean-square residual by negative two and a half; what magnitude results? 0.58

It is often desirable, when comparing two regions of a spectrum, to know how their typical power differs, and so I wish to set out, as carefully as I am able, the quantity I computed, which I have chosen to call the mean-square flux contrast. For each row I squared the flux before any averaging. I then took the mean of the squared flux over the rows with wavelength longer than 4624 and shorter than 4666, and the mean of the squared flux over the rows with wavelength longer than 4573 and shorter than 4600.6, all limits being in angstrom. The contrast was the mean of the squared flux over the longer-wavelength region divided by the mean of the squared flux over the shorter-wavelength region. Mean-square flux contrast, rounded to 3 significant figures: 1.12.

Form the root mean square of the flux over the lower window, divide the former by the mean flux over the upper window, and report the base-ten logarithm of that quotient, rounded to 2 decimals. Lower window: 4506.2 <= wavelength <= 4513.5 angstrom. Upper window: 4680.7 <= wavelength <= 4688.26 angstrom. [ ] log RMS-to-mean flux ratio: 0.01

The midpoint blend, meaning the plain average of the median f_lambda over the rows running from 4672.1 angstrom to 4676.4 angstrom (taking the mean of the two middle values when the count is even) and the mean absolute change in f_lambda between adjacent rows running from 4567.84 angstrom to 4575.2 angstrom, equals 5.50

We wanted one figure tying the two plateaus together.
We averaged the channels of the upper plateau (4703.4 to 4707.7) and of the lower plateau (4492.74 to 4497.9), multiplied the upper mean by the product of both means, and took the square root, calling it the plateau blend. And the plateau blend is 35.8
